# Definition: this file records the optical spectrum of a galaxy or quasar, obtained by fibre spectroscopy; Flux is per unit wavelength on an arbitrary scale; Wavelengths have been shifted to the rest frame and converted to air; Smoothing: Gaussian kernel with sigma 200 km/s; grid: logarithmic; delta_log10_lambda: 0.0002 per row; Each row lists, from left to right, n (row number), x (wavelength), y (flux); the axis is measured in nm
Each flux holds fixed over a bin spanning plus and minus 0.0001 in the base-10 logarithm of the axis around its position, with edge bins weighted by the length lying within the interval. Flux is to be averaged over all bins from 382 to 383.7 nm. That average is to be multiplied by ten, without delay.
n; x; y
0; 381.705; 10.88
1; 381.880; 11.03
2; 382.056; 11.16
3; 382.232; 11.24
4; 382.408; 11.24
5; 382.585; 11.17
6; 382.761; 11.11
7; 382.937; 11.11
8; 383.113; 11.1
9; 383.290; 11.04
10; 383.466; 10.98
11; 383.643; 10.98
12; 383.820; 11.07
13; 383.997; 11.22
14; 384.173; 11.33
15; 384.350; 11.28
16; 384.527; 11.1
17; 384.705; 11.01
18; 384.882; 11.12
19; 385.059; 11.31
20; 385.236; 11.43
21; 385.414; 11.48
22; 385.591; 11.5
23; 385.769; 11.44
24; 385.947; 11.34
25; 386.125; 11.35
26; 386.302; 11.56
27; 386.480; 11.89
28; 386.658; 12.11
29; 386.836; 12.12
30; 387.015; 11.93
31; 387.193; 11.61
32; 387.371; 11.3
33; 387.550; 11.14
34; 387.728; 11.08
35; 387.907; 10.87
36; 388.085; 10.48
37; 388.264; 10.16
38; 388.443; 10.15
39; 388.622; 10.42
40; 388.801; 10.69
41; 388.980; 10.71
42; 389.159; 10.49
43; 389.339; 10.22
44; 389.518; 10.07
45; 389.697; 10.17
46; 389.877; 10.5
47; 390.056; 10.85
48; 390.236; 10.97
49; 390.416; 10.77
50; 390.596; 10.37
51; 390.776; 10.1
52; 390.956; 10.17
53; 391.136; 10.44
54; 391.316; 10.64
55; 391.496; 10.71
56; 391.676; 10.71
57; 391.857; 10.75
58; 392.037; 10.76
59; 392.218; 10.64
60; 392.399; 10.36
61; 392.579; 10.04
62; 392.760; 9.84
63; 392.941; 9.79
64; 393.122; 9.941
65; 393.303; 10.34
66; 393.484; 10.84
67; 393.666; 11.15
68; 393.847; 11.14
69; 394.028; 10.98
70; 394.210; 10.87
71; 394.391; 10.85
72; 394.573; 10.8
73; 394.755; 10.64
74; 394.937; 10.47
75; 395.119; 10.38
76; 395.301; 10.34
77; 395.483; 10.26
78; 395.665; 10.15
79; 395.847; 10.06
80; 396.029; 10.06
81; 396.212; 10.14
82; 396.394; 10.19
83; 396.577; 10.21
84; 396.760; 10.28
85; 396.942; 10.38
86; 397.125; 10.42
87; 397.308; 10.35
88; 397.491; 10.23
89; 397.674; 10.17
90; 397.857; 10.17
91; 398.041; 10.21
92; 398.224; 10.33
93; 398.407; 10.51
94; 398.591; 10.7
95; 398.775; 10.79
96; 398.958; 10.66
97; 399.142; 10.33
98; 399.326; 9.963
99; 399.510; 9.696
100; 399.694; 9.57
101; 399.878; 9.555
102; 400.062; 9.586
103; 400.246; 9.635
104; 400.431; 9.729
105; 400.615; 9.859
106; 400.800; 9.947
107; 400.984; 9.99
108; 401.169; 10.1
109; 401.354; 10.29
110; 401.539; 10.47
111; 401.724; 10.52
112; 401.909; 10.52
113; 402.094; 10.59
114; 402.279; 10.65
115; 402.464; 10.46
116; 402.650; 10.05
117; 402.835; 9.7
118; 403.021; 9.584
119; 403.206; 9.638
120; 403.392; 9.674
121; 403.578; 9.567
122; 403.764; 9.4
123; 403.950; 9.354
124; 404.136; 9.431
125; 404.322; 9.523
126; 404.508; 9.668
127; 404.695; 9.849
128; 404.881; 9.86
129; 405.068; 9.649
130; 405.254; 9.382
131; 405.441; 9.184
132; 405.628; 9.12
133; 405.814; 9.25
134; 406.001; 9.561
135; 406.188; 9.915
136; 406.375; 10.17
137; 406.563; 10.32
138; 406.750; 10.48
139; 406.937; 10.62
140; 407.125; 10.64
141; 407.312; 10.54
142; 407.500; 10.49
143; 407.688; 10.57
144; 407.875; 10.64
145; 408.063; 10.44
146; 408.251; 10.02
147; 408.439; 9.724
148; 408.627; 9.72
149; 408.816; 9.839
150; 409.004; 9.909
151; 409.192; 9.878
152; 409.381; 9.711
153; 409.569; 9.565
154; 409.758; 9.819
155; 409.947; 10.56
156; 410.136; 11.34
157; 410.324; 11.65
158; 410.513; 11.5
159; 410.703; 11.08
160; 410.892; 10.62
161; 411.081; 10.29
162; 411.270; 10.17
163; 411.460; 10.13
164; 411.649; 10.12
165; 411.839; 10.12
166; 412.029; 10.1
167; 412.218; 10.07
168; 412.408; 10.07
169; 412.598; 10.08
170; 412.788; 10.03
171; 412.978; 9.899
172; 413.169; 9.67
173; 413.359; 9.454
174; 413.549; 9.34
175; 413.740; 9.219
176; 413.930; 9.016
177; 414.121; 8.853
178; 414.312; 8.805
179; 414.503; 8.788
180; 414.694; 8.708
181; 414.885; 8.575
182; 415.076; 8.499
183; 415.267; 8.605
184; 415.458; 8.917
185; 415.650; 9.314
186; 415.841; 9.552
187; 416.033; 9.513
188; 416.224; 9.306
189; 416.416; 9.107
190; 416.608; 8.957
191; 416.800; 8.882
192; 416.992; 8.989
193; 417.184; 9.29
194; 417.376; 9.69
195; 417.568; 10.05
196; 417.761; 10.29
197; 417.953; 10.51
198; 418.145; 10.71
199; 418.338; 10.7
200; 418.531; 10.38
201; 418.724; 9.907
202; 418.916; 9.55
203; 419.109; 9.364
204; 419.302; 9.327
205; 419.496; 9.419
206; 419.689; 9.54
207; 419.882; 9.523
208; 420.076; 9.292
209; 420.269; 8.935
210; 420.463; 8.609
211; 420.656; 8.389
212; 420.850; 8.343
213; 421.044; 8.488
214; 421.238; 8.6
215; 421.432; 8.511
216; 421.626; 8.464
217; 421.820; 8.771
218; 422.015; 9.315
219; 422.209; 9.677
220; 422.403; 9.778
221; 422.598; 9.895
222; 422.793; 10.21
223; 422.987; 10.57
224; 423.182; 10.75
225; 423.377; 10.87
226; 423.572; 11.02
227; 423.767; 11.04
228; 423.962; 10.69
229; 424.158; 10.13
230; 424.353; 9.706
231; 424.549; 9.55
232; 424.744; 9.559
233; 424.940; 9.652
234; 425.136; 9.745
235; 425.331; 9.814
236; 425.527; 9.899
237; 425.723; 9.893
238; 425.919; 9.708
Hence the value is 111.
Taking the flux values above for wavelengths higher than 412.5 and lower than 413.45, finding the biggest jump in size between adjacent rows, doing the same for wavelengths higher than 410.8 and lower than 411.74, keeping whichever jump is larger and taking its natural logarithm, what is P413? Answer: -1.11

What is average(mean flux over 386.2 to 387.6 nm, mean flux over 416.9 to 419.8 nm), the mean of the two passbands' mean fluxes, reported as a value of 10.8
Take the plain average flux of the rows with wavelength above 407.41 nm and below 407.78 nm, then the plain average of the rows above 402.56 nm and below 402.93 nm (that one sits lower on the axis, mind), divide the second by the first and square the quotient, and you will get 0.88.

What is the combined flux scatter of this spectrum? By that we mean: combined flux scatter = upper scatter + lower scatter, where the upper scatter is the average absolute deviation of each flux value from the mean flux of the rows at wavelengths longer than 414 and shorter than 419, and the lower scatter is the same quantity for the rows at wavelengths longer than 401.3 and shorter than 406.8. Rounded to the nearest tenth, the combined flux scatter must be 1.0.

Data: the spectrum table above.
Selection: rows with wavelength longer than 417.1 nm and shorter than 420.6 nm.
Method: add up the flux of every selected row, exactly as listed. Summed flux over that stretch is 175.1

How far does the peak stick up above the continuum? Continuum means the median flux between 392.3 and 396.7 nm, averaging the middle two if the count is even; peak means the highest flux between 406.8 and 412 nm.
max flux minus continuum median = 1.3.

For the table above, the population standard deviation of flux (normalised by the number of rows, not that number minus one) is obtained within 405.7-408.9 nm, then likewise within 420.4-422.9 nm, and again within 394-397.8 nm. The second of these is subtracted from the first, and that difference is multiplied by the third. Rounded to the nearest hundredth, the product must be -0.06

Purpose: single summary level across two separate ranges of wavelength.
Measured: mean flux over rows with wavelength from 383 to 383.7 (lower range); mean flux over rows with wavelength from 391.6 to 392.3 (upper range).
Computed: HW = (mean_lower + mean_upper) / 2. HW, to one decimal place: 10.9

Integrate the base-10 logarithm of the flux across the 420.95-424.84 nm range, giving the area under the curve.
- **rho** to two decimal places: 3.85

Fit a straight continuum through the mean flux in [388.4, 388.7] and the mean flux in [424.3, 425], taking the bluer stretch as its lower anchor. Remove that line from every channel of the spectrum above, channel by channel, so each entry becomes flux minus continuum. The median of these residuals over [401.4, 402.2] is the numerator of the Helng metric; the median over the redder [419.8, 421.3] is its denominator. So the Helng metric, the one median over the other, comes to -0.44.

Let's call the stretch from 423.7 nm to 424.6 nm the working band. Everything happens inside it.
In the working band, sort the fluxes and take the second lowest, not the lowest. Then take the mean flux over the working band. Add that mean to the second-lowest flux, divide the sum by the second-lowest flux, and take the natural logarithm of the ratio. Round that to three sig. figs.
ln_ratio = 0.719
